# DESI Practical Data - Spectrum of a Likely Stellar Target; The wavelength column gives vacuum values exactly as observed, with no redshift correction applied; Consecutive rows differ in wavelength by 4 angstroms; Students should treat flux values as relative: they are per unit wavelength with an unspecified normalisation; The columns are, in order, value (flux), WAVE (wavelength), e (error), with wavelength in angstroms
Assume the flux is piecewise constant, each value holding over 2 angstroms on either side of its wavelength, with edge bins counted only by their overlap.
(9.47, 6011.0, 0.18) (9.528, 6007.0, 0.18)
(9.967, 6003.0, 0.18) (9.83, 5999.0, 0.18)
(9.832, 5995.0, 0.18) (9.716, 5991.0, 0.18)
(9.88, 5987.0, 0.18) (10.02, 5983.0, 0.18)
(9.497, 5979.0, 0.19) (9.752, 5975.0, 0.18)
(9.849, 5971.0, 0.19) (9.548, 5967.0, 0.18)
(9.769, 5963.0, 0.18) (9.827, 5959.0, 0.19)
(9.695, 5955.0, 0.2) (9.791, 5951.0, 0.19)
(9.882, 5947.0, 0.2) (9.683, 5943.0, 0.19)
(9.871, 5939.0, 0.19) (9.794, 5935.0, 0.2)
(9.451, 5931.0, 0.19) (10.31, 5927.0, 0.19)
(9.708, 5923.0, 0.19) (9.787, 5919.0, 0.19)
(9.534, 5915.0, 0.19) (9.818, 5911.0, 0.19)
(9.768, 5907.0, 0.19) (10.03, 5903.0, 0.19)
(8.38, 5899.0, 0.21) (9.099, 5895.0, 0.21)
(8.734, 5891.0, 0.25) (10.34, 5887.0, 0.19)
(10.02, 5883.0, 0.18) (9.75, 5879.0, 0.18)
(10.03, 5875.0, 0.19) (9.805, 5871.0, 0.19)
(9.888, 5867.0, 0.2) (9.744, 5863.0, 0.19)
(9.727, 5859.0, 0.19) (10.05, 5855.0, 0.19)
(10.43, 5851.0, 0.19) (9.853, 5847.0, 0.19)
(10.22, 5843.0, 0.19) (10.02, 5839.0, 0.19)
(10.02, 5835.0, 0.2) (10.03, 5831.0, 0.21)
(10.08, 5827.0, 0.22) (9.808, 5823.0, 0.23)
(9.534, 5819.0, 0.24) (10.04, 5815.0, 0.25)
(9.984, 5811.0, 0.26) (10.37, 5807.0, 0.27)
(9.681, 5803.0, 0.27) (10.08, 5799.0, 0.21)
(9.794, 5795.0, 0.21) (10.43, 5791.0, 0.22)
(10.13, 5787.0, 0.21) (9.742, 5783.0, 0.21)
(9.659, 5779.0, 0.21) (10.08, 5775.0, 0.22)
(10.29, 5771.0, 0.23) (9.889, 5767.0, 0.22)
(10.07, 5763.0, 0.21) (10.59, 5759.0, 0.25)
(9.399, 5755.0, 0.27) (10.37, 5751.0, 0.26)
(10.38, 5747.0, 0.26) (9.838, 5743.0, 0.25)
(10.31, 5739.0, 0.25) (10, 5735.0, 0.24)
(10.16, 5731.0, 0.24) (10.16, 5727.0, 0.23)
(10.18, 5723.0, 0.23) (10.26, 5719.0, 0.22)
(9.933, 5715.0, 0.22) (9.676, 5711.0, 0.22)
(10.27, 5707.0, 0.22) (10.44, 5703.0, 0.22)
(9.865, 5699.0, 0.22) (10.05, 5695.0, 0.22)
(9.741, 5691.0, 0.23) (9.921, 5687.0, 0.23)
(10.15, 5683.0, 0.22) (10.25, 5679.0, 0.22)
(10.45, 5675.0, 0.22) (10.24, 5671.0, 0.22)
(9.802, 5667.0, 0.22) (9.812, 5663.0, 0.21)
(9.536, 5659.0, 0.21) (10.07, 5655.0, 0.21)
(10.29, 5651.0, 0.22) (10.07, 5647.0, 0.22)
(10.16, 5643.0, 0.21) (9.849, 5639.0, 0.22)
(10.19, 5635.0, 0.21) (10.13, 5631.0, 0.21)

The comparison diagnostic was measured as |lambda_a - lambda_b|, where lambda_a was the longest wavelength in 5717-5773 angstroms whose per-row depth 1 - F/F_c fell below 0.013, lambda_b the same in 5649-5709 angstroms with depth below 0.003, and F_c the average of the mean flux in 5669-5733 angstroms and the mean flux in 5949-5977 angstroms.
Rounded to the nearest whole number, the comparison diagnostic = 64 angstroms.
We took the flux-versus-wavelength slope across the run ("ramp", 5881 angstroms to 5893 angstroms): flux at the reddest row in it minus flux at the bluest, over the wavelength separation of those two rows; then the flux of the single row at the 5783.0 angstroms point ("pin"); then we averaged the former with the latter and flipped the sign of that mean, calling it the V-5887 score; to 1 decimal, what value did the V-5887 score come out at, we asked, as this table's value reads -4.8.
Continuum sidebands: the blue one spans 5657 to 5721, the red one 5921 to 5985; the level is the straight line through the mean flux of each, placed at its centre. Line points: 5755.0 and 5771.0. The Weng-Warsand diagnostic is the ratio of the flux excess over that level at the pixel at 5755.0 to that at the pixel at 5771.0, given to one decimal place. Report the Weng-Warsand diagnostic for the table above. -1.6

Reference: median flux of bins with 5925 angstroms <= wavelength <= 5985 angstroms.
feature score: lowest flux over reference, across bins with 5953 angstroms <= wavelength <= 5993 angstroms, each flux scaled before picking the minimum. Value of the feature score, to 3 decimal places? 0.970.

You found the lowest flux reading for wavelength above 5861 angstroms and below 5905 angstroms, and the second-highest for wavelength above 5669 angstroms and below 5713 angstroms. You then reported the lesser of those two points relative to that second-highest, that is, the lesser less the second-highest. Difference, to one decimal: -2.1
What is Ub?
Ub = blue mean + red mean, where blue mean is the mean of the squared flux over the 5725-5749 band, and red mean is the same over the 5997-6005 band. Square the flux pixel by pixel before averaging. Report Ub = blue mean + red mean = 201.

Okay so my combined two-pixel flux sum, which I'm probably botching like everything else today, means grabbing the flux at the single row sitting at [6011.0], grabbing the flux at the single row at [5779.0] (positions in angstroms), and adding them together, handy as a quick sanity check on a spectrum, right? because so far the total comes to 19.1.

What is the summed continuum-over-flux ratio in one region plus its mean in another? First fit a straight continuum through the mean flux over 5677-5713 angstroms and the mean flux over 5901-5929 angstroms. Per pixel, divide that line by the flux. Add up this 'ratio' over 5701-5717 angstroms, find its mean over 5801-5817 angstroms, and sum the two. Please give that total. 4.98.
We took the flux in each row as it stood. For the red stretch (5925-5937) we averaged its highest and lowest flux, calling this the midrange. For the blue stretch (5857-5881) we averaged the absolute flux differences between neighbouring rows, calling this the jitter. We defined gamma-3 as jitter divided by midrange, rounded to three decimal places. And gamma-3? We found 0.015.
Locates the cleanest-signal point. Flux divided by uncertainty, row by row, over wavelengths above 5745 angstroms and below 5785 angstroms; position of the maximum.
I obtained 5763.0 angstroms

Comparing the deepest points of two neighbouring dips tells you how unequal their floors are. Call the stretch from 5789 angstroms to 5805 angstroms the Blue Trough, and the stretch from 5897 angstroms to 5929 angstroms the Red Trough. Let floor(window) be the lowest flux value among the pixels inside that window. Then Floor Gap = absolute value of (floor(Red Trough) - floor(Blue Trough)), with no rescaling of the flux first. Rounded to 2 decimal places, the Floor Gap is 1.30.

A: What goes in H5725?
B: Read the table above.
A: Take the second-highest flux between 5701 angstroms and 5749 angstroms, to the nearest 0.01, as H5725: 10.38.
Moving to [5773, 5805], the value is 10.13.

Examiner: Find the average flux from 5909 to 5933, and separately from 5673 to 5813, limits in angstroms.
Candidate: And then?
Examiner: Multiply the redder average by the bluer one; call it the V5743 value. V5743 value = 98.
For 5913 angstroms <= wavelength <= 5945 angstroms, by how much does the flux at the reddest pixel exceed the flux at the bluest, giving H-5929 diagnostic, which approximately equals 0.15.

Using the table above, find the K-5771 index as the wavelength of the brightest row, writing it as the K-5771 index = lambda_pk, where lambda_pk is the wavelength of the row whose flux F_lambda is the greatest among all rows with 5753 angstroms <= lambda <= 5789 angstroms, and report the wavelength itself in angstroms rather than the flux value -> 5759.0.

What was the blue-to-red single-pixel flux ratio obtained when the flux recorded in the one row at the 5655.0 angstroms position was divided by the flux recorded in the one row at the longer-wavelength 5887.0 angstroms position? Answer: 0.974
